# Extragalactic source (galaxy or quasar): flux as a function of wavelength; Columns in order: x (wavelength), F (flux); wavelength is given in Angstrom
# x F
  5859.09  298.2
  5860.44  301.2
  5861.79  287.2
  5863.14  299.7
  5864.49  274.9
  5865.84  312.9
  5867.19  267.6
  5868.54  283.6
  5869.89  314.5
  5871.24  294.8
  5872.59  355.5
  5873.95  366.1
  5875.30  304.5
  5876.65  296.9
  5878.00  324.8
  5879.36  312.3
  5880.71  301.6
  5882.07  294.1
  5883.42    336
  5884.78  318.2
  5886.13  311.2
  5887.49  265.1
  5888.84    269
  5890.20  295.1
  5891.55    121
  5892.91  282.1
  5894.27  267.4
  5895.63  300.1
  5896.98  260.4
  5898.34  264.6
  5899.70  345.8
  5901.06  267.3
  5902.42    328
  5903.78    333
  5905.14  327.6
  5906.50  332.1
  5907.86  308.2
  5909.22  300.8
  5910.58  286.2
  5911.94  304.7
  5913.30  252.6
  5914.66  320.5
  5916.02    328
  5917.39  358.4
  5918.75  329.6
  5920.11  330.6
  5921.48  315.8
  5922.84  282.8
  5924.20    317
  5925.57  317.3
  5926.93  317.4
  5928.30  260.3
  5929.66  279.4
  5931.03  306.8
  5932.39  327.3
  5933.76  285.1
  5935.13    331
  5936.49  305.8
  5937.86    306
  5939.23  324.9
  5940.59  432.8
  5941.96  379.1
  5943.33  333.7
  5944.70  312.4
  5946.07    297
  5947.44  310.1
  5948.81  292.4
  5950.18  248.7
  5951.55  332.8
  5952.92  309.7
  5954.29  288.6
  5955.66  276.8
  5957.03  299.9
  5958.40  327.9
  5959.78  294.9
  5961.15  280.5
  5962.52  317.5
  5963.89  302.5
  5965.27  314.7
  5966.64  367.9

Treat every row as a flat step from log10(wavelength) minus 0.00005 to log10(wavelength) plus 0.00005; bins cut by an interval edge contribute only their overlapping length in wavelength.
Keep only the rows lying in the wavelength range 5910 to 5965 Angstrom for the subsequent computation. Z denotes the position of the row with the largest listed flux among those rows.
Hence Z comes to 5940.59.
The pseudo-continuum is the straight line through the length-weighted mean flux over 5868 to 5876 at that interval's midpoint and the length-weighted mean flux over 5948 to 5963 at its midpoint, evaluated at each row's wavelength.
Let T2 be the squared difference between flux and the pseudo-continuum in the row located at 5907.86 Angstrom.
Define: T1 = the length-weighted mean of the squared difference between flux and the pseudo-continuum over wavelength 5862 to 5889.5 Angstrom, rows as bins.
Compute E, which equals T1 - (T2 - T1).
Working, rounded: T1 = 914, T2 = 5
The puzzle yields 1824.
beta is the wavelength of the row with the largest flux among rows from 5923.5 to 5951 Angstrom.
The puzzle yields 5940.59 Angstrom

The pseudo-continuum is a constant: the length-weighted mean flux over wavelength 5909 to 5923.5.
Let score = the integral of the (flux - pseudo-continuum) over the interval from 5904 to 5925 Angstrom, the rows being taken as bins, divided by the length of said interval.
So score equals 3.1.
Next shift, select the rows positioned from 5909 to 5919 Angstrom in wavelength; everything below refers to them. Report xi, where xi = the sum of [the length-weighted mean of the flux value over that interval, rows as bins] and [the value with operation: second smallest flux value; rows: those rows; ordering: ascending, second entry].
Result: 596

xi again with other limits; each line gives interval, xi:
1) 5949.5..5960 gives 574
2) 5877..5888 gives 602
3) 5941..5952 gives 608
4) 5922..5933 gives 581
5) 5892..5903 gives 550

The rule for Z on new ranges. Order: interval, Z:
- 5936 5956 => 5940.59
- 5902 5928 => 5917.39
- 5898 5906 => 5899.70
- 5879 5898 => 5883.42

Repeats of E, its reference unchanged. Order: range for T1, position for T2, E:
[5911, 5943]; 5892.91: 2103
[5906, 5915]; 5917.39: -1247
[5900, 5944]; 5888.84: 426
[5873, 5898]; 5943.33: 4771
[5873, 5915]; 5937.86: 4144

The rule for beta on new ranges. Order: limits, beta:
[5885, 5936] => 5917.39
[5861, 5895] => 5873.95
